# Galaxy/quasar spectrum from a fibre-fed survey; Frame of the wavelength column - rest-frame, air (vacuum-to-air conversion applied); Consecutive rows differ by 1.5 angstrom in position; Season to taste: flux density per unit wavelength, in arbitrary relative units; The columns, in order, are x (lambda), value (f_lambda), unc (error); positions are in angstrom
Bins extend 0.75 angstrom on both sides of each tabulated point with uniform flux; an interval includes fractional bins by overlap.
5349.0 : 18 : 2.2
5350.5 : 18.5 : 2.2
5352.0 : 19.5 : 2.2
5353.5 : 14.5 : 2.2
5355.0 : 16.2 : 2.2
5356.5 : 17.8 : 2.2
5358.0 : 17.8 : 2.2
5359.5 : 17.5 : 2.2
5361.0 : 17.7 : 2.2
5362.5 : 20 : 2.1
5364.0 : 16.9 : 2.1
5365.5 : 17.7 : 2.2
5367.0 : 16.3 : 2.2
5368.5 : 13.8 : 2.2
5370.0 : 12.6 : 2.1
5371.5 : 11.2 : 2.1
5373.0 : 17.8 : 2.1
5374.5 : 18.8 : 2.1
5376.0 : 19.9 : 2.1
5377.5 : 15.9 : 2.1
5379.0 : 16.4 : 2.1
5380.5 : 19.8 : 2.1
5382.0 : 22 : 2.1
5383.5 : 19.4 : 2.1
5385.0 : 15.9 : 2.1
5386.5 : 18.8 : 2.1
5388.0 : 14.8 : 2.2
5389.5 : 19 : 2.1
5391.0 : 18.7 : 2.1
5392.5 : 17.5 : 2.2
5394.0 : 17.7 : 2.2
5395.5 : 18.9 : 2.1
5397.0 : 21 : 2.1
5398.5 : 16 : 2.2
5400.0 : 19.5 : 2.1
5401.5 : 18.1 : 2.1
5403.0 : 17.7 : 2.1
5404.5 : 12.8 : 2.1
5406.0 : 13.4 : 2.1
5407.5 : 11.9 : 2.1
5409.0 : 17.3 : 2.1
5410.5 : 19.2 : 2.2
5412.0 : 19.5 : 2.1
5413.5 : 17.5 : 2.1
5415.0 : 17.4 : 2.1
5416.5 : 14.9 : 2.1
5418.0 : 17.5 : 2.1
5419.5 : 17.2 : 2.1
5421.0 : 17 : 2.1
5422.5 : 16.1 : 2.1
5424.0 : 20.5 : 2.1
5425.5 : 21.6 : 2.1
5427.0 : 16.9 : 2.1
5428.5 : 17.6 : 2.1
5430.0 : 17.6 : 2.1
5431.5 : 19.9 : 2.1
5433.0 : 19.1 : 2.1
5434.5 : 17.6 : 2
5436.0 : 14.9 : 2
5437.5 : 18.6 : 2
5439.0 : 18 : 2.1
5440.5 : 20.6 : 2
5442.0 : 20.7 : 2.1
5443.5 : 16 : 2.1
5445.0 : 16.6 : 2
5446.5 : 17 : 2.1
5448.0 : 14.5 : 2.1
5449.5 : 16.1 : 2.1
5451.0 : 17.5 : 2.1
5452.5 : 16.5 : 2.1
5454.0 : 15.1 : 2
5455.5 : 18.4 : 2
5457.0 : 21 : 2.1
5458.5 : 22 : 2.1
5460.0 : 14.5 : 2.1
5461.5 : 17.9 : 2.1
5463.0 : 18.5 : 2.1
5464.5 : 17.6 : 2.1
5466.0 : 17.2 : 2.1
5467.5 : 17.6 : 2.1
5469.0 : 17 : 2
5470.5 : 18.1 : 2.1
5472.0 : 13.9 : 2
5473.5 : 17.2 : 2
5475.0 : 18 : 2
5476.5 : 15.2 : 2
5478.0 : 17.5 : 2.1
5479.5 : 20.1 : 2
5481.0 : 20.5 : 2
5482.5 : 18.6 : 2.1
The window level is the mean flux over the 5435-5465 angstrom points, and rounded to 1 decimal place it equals 17.6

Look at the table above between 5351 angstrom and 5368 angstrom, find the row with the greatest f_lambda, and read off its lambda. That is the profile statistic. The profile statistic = 5362.5 angstrom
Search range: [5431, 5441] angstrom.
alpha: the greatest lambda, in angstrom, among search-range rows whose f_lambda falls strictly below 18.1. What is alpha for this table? 5439.0 angstrom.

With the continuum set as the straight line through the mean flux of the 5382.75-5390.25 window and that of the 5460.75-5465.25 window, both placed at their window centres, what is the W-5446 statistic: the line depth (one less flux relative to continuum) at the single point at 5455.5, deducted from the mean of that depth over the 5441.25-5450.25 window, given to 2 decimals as 0.09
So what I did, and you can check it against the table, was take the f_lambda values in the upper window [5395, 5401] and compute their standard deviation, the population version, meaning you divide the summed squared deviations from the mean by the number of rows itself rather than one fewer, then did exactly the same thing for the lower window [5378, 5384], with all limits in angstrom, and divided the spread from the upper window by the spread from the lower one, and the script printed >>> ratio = 0.91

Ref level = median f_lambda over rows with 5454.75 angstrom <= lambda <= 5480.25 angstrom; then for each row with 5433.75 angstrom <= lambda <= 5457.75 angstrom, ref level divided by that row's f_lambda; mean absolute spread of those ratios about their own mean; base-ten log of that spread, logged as -1.03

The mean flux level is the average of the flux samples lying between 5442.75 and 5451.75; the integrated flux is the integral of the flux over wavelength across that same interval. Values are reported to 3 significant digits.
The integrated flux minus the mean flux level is 130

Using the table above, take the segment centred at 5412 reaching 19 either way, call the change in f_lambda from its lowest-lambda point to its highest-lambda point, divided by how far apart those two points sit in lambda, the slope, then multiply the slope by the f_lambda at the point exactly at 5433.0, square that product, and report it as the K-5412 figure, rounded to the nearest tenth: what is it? 0.0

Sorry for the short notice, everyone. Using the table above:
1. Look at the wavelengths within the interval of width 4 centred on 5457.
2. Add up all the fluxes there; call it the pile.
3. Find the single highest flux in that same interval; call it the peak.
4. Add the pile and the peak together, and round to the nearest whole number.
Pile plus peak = 83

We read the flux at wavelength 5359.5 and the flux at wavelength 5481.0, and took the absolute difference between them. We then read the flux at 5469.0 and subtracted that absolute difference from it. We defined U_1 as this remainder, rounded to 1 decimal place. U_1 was 14.0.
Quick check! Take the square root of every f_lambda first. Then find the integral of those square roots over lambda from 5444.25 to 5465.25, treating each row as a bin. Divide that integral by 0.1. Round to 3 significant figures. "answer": 874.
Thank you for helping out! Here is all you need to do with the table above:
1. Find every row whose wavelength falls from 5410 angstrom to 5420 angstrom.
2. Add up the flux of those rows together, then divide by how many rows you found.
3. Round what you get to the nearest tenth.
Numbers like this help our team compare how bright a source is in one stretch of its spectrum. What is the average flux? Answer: 17.6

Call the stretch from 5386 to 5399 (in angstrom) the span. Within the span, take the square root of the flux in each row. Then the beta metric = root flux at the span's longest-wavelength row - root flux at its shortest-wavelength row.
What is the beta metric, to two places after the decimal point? -0.34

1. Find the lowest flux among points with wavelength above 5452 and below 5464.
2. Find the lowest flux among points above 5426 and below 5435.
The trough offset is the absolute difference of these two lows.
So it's 2.4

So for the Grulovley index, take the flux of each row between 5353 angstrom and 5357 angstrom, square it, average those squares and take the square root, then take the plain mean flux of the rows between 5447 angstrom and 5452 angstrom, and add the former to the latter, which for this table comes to 32.3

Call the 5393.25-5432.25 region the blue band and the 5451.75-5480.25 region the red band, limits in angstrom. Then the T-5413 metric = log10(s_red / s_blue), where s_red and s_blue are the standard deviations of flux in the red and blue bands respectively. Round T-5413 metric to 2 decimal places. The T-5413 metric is -0.06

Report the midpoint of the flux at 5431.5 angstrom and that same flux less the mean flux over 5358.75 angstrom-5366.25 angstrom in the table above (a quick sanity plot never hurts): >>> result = 10.9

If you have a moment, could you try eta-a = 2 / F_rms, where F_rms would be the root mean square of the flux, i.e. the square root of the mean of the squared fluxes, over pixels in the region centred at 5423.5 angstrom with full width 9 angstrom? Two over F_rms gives 0.1091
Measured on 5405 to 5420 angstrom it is 0.1195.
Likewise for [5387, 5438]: 0.1134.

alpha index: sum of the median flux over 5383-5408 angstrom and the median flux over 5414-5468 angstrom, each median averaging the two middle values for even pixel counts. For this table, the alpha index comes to 35.25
